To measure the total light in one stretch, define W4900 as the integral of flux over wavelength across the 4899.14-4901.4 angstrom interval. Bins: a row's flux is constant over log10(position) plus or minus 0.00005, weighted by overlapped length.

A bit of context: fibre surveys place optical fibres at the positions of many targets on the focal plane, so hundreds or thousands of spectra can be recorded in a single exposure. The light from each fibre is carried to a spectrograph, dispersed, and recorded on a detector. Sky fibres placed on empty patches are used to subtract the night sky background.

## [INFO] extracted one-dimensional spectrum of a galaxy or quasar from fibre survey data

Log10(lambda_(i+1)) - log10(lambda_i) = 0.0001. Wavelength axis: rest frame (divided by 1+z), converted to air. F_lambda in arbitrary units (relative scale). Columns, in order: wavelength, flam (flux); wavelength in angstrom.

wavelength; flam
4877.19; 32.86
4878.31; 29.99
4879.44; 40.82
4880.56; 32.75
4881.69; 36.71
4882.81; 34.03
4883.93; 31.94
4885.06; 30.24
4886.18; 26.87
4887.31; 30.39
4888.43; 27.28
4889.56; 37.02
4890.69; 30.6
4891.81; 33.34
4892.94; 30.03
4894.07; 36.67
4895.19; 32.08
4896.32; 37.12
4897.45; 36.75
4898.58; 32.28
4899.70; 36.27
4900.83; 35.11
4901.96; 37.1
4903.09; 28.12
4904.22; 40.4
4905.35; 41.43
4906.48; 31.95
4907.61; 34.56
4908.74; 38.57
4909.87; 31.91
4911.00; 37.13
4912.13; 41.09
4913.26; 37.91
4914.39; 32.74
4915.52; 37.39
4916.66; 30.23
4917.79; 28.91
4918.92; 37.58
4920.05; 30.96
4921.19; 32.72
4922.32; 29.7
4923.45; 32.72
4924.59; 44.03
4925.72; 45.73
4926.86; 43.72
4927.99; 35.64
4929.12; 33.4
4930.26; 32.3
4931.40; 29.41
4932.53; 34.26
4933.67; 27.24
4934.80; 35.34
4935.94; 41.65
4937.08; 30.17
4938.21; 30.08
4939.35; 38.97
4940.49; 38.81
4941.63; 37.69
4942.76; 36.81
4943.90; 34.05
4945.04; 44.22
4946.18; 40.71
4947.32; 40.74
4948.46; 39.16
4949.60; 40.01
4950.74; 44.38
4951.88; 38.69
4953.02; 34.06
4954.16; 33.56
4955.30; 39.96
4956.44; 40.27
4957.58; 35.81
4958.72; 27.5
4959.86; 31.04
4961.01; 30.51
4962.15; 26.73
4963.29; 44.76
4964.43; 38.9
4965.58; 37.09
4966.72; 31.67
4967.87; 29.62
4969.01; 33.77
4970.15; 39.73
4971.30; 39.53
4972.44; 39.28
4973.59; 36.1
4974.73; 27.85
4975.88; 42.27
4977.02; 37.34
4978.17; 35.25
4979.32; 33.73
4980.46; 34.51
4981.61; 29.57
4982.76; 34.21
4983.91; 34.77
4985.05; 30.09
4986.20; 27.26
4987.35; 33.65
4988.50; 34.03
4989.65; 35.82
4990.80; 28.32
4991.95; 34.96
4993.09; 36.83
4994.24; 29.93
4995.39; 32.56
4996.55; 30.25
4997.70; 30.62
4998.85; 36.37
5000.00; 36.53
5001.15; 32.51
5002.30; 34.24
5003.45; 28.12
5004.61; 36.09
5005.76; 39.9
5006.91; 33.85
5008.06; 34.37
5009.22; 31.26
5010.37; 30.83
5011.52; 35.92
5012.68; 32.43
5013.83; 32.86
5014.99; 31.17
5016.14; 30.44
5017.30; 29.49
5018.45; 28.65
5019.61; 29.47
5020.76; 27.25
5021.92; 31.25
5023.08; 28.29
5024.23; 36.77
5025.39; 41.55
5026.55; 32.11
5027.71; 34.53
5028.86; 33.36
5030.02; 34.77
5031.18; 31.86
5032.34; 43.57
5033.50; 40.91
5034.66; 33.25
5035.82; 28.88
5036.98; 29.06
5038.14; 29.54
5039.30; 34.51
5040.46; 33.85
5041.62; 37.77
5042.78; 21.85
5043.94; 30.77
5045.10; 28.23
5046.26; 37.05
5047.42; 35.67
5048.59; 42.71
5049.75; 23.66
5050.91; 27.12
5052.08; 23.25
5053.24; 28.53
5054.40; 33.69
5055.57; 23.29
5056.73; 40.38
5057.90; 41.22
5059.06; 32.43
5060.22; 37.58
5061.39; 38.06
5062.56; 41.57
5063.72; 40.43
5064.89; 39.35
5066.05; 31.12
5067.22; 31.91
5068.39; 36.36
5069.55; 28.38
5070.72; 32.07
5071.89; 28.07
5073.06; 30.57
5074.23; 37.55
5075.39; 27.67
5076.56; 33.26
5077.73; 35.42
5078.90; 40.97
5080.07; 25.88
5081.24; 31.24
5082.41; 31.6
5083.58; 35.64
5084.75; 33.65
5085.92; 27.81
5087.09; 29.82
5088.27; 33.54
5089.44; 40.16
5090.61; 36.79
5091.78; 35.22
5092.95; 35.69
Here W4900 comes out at 81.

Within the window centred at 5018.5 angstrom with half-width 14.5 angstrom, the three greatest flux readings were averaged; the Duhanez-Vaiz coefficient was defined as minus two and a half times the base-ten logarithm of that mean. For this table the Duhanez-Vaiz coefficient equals -4.05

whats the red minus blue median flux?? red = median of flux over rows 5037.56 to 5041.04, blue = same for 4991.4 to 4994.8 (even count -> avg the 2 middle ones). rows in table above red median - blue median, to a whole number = -1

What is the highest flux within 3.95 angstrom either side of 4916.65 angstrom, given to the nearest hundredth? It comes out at 37.91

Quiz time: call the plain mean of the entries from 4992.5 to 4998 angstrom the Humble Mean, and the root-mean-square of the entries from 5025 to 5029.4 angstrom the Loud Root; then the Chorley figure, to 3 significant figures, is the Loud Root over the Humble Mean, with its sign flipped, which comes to -1.11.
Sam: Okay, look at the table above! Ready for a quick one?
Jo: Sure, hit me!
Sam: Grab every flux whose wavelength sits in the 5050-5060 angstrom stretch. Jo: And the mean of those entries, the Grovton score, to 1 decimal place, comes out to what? 31.2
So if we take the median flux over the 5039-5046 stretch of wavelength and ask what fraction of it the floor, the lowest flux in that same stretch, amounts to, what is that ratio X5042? 0.68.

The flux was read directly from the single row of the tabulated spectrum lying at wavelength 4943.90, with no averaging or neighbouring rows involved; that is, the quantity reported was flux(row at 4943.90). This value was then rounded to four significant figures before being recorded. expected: 34.05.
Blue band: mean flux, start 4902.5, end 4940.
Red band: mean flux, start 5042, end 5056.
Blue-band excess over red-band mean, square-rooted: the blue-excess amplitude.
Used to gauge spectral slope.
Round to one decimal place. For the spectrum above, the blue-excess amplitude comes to 2.3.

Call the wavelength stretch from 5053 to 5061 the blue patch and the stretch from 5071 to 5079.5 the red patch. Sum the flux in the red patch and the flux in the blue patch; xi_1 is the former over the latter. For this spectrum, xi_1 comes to 0.98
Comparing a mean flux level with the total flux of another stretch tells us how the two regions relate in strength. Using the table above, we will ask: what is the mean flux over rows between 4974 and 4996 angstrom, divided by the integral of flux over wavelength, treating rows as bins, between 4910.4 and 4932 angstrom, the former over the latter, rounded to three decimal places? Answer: 0.044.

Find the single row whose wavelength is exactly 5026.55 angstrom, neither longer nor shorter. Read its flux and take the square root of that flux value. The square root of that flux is 5.7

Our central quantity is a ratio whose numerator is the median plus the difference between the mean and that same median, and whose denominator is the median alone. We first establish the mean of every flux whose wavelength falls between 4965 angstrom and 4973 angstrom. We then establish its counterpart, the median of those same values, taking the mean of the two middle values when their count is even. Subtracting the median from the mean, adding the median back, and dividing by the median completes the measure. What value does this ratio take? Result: 0.97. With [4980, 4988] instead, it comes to 0.95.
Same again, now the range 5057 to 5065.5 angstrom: 0.98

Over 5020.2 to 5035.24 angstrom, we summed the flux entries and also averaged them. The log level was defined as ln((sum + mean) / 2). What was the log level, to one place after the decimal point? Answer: 5.5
